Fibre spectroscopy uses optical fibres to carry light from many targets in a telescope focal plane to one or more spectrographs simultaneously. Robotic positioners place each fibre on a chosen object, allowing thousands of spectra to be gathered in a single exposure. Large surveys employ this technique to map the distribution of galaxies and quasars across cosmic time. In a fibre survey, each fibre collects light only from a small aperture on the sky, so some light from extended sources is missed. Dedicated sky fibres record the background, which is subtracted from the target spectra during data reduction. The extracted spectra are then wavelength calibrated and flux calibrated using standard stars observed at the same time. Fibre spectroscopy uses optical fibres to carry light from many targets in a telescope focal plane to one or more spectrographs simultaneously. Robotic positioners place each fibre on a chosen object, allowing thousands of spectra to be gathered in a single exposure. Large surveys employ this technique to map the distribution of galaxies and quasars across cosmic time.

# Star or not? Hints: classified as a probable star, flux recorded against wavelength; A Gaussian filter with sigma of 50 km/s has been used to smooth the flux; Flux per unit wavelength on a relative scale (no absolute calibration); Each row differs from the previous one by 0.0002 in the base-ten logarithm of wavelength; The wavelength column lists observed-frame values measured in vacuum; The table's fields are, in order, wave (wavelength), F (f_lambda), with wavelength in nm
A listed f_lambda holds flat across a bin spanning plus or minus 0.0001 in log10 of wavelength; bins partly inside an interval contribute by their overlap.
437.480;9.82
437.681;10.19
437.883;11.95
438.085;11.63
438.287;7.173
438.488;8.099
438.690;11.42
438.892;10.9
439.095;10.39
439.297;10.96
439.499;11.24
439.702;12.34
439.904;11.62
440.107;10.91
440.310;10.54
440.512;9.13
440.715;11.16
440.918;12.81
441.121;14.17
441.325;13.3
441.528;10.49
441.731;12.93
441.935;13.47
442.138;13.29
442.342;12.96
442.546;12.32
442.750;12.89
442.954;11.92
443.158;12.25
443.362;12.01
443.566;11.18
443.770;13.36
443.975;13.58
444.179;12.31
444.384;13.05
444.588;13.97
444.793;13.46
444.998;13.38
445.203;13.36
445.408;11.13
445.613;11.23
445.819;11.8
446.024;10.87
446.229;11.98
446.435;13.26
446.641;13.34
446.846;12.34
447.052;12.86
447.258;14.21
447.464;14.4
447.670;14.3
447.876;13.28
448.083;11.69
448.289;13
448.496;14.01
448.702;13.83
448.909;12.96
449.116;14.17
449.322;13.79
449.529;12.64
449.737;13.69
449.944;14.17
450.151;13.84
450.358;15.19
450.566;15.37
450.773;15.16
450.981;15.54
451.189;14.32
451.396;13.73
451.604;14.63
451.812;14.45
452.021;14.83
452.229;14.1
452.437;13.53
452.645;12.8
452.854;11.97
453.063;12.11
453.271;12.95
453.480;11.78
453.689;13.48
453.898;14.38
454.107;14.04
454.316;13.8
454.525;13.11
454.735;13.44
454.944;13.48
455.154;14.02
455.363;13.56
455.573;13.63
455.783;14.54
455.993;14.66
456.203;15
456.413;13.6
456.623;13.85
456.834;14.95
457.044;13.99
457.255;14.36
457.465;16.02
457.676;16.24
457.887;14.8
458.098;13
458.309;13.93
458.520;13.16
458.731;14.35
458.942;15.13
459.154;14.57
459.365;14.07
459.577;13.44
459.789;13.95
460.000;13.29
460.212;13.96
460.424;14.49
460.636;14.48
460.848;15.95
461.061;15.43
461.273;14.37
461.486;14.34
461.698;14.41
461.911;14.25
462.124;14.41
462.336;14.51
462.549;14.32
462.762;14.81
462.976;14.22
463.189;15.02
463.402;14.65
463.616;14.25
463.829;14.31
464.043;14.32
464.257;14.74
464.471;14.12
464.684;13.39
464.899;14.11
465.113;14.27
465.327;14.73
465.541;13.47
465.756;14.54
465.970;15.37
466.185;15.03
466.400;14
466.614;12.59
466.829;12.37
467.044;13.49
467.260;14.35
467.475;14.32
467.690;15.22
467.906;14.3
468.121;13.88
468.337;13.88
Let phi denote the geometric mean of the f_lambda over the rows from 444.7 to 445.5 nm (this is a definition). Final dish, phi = 12.8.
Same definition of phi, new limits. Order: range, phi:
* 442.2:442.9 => 12.7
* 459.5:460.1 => 13.6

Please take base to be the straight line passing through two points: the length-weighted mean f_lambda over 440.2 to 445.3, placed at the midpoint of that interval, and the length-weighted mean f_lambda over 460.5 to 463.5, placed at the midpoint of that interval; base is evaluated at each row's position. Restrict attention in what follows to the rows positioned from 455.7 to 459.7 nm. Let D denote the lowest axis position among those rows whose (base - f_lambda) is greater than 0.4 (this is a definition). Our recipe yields 456.413 nm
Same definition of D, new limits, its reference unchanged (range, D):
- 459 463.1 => 459.577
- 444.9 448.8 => 445.408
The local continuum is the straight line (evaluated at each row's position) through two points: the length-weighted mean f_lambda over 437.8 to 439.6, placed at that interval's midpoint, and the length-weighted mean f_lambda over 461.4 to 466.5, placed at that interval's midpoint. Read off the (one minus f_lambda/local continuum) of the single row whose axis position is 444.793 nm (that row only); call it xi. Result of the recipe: -0.18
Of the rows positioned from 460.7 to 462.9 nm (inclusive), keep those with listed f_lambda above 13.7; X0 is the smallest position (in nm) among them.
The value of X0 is 460.848 nm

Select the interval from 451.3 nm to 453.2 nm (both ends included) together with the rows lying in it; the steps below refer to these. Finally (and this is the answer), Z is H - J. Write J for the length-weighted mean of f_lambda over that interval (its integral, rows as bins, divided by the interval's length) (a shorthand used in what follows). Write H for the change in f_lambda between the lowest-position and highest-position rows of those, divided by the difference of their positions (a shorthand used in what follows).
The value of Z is -14.5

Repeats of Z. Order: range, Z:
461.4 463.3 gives -14.1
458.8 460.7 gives -14.5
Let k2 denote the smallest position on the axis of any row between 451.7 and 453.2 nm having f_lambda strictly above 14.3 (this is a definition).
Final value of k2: 451.812 nm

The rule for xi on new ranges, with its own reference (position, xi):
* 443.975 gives -0.21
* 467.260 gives 0.04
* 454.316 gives -0.07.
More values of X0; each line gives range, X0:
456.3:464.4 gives 456.623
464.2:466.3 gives 464.257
